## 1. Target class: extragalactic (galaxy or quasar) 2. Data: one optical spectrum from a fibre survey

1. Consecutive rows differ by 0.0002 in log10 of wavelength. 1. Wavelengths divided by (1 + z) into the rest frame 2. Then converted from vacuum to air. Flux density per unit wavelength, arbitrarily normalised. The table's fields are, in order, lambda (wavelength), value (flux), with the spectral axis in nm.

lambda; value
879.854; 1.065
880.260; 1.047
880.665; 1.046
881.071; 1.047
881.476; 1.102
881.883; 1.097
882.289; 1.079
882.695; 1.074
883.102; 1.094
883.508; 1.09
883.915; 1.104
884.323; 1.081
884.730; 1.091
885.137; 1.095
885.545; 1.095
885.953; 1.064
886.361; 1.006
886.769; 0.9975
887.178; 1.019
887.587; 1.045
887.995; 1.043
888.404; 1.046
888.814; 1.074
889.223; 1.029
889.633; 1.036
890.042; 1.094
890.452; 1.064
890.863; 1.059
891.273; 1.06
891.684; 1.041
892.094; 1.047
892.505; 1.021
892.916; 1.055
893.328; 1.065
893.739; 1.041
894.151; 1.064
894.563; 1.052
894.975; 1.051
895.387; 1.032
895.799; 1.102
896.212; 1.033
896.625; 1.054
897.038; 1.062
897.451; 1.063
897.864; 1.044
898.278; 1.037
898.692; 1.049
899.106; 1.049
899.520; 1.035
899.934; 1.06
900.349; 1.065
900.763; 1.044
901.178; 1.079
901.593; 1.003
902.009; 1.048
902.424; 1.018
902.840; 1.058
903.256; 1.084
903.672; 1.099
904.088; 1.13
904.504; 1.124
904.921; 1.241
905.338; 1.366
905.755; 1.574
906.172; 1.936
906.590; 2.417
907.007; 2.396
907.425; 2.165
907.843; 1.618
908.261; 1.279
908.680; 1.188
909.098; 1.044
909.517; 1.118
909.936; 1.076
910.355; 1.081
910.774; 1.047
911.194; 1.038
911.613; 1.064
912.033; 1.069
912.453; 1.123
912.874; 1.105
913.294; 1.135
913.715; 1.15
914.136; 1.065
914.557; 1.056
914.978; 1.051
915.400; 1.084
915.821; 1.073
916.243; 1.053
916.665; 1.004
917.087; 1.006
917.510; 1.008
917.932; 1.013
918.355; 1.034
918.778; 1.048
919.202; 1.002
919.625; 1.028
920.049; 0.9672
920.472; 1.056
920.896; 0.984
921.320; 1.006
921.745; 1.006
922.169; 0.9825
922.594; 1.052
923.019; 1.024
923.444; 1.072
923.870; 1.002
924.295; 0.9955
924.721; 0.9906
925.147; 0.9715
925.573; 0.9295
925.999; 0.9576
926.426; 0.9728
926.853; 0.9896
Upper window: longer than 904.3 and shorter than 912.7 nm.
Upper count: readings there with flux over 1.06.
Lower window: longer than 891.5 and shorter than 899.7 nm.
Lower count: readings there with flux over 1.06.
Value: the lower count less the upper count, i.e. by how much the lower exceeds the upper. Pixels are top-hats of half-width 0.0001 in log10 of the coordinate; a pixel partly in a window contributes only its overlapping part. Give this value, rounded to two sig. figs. -12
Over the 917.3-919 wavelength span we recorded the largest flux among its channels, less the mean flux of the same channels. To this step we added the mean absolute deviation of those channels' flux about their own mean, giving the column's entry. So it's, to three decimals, 0.038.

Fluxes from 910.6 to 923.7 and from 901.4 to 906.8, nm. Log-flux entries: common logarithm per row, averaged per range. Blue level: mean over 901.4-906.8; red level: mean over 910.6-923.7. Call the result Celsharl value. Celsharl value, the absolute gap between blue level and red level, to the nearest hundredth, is 0.08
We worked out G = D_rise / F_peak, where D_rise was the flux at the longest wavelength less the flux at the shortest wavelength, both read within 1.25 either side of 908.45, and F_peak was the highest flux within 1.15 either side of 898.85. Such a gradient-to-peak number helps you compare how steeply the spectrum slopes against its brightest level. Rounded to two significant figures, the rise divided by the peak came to -0.99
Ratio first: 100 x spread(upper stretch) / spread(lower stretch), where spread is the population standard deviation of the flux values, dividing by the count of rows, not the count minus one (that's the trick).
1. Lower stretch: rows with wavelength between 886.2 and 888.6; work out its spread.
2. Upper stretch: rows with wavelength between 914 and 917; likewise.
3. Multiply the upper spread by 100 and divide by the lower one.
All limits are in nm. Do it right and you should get 120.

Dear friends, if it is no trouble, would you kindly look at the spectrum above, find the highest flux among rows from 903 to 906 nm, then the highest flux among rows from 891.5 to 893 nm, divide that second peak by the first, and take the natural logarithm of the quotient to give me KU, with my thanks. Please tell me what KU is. -0.4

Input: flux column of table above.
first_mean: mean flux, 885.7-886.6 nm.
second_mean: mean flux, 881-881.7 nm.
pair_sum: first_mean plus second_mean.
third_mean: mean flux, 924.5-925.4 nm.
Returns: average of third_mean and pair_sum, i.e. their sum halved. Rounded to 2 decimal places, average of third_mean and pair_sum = 1.55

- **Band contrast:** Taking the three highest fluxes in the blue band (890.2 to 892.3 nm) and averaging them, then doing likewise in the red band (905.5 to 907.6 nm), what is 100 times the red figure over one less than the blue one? 3813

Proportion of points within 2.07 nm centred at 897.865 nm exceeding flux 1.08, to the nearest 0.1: 0.0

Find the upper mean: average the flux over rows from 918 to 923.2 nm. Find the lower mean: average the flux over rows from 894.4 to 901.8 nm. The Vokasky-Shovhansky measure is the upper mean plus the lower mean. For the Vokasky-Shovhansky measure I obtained 2.07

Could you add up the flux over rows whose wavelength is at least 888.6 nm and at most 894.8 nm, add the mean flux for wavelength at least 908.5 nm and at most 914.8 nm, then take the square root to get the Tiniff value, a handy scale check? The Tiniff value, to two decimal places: 4.11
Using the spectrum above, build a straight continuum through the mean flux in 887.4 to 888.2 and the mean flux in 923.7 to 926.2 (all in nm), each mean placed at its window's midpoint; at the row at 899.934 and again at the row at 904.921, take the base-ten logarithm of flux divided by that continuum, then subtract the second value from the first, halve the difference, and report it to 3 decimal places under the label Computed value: -0.036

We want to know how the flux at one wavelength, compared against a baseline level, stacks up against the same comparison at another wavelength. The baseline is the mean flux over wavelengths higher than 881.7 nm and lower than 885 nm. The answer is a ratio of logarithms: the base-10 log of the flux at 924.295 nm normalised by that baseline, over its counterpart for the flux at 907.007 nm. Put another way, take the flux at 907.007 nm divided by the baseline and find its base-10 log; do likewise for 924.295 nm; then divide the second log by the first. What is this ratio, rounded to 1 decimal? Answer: -0.1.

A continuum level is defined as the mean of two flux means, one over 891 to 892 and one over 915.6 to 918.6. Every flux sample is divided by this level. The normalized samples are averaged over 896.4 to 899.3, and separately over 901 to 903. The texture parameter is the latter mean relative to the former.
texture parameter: 0.99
